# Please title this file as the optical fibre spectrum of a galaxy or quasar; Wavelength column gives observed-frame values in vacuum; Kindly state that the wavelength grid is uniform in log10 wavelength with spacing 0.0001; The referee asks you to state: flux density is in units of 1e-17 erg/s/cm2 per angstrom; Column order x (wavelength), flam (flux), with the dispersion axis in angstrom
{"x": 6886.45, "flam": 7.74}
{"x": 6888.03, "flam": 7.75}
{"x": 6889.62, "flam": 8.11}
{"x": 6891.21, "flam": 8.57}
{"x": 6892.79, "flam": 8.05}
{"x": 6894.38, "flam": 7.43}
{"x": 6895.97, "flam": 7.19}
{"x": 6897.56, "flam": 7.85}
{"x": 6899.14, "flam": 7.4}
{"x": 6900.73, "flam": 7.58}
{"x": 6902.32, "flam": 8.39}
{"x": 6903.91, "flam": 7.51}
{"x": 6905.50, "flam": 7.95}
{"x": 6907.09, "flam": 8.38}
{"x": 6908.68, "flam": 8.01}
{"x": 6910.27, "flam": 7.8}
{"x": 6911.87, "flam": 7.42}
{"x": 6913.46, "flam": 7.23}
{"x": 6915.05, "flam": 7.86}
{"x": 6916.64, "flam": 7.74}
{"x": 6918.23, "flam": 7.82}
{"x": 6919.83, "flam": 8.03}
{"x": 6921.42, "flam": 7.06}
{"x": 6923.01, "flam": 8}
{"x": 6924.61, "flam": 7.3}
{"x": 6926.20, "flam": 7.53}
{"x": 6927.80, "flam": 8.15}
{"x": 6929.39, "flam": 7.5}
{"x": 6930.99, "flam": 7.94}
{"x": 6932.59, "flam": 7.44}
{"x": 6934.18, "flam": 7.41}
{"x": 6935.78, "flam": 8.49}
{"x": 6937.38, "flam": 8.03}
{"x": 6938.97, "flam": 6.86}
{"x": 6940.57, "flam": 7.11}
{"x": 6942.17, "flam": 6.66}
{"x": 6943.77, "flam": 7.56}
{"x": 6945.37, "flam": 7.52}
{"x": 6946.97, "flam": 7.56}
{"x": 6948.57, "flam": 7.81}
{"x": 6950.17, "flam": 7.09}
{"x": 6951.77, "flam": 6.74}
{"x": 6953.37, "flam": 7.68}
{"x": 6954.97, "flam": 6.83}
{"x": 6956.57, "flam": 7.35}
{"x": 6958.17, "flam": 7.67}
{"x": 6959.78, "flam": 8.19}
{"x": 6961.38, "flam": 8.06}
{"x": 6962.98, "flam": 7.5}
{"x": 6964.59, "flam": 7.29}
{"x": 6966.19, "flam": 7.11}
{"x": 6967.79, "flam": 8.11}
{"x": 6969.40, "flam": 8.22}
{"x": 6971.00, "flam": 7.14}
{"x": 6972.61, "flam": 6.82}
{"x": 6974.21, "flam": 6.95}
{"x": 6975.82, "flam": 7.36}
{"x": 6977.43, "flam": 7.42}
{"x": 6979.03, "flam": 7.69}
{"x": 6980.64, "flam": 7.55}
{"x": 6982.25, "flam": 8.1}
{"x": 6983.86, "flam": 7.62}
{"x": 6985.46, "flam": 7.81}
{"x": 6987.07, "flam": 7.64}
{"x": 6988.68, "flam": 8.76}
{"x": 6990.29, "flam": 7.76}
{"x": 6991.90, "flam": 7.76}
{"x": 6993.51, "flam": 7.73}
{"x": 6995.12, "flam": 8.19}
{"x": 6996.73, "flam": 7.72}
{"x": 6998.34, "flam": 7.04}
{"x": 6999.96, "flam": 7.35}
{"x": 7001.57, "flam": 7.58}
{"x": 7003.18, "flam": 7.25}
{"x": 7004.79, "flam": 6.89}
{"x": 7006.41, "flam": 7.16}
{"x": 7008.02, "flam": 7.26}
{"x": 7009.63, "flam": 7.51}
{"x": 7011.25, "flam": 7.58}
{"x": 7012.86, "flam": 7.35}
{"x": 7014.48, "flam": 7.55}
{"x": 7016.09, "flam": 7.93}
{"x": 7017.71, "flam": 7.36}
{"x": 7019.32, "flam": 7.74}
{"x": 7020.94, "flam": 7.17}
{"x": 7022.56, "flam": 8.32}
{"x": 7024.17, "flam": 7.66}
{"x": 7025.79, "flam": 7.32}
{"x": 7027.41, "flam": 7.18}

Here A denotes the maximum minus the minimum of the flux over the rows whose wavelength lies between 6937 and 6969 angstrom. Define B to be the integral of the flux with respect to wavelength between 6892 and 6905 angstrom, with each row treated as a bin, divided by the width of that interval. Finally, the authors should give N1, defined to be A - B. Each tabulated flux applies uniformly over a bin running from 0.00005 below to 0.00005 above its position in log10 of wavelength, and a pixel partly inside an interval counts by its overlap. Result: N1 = -6.15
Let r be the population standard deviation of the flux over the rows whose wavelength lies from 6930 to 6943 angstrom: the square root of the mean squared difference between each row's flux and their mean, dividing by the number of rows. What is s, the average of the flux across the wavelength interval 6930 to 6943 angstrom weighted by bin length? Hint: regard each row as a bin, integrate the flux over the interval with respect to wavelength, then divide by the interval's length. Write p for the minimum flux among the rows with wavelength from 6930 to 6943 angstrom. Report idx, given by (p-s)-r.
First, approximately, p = 6.66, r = 0.58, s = 7.49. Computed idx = -1.41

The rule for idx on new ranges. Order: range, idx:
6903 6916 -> -0.89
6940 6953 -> -1.00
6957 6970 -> -1.04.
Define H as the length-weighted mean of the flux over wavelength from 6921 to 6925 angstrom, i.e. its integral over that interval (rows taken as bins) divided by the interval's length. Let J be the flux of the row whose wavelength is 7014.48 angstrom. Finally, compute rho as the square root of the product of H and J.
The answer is 7.5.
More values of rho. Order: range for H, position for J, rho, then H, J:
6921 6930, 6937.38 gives 7.8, 7.62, 8.03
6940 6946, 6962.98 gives 7.4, 7.20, 7.5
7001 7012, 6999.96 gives 7.3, 7.31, 7.35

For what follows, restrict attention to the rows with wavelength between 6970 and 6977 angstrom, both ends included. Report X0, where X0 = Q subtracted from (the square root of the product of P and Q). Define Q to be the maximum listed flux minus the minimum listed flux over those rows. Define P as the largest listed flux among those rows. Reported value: 1.45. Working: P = 7.36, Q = 0.54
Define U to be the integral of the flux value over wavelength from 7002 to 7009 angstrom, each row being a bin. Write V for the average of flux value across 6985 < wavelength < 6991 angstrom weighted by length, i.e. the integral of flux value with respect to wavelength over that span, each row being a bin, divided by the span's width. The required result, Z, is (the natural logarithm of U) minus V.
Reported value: -4.09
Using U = 50.3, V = 8.0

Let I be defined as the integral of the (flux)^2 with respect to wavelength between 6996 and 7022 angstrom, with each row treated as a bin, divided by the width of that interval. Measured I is 55.0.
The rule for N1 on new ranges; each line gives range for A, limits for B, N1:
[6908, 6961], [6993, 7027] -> -5.67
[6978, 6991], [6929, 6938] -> -6.59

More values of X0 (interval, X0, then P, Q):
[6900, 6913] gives 1.88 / 8.39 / 0.97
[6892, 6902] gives 1.77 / 8.05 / 0.86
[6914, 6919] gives 0.85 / 7.86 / 0.12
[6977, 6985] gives 1.67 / 8.1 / 0.68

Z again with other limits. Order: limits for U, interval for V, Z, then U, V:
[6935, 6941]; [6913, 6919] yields -3.87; 45.9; 7.7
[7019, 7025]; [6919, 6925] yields -3.78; 46.3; 7.6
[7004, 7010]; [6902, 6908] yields -4.27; 43.1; 8.0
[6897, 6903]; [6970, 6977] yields -3.27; 46.8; 7.1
